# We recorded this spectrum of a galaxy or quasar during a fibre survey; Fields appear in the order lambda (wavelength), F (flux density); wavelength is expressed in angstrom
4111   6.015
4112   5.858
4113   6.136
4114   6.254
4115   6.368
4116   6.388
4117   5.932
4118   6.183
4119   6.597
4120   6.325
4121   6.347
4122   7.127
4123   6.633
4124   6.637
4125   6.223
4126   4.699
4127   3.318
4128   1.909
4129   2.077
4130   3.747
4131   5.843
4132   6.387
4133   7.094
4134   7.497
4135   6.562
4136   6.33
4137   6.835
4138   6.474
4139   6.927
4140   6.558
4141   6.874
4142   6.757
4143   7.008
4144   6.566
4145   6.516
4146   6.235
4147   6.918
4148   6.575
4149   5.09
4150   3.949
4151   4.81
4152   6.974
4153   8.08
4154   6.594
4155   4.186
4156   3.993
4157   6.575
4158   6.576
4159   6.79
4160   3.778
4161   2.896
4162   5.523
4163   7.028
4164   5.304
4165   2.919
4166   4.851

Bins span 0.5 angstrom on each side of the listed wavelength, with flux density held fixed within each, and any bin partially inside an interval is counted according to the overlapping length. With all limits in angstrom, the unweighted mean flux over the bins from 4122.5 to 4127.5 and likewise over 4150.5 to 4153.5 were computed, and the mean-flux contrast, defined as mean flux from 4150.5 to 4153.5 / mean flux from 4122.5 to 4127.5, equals 1.20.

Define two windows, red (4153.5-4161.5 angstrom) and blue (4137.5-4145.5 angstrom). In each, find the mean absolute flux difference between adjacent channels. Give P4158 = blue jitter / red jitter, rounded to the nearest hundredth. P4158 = 0.22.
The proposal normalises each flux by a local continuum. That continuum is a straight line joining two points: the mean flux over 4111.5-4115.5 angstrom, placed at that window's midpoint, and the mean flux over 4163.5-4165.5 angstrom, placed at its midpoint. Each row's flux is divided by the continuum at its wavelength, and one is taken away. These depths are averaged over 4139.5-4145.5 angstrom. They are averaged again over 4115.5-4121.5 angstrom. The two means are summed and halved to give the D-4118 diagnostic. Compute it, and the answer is 0.20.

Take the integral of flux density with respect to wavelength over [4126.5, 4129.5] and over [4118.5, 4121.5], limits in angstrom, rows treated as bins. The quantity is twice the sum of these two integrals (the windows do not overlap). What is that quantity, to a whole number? 53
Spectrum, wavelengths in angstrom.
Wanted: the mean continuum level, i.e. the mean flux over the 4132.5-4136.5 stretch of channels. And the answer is 6.9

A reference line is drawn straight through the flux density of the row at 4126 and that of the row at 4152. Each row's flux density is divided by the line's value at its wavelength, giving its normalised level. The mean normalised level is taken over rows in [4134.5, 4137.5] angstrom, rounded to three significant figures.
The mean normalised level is 1.18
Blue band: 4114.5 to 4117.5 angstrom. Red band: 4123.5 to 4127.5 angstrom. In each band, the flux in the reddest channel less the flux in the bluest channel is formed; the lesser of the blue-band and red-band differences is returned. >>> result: -3.3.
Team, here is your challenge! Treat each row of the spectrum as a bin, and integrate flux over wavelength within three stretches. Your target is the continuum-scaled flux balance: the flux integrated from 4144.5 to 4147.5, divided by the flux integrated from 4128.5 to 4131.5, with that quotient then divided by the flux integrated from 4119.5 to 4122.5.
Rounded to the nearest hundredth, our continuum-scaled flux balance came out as 0.09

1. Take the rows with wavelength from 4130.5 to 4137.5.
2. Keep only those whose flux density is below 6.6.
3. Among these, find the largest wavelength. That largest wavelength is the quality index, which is 4136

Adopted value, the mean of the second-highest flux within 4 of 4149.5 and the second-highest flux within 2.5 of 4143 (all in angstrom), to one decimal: 6.9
